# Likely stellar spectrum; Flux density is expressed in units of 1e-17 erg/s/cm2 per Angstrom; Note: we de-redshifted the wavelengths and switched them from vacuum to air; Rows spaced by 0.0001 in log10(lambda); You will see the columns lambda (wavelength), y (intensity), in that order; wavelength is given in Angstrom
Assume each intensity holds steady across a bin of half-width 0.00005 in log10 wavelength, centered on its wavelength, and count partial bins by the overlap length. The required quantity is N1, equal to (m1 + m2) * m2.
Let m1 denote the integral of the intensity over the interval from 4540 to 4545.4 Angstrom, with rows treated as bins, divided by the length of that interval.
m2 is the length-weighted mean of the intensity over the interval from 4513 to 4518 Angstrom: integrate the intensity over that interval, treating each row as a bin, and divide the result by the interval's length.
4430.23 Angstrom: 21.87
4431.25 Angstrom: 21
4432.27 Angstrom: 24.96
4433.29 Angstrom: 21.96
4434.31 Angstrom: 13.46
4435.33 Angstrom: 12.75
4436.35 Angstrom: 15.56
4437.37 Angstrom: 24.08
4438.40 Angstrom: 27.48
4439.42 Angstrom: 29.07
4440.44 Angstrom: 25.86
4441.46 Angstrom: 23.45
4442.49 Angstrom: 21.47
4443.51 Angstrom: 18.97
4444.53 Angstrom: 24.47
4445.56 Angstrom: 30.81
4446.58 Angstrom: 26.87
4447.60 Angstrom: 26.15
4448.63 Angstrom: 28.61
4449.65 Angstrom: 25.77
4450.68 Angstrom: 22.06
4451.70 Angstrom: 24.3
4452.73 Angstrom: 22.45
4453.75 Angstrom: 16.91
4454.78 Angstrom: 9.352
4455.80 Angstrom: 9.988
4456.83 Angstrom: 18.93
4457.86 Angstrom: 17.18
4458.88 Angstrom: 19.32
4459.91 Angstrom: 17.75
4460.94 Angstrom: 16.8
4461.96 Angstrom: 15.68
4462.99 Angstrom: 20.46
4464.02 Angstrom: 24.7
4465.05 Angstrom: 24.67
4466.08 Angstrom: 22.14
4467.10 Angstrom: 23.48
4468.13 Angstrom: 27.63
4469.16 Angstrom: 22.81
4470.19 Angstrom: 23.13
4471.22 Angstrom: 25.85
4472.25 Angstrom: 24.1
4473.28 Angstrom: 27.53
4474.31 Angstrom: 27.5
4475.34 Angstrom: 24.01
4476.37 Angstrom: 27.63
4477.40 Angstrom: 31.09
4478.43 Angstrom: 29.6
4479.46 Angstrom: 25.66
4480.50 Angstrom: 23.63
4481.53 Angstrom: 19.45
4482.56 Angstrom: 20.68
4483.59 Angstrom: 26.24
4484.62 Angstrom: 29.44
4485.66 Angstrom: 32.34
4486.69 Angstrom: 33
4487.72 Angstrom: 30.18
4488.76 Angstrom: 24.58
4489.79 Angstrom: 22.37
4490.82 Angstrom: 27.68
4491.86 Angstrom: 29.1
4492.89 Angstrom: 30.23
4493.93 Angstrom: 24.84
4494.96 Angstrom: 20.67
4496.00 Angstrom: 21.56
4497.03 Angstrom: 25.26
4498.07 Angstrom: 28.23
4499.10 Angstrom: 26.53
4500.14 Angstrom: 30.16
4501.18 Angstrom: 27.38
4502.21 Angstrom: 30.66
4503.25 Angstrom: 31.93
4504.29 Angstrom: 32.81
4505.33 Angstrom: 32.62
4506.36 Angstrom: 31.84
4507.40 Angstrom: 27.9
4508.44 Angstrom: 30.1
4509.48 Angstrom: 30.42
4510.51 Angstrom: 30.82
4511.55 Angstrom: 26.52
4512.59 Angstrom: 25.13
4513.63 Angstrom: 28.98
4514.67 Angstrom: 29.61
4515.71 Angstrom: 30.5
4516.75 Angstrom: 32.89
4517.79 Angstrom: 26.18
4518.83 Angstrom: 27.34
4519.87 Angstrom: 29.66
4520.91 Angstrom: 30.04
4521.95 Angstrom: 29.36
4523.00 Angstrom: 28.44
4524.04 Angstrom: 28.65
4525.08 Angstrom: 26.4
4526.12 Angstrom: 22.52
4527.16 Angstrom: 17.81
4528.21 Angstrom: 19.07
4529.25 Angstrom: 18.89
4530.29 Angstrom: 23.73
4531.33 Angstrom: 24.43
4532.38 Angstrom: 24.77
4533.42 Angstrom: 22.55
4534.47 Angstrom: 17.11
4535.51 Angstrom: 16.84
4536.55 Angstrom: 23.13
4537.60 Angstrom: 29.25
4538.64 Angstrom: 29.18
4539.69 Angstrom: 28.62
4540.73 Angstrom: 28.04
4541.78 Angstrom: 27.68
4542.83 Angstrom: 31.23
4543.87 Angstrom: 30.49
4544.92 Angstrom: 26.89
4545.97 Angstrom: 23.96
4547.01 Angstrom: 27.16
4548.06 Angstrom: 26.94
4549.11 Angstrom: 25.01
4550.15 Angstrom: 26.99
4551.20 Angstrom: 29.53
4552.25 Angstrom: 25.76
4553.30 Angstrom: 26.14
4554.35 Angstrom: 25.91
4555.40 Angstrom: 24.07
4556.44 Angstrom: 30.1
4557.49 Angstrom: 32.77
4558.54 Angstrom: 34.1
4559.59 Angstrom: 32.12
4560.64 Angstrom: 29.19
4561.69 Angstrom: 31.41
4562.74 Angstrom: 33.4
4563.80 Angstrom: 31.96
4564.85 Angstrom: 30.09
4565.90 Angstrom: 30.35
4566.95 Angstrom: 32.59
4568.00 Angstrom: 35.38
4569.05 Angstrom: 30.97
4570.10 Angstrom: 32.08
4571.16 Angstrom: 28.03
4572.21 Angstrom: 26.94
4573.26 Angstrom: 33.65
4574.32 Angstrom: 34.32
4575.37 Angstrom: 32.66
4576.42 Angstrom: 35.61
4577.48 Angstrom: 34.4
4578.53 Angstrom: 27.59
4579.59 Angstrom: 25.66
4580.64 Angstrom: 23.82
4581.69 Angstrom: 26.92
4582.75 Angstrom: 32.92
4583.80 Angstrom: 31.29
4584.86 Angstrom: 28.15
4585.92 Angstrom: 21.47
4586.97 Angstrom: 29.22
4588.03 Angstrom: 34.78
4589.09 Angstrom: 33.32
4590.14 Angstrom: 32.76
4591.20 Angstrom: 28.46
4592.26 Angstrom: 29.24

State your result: 1743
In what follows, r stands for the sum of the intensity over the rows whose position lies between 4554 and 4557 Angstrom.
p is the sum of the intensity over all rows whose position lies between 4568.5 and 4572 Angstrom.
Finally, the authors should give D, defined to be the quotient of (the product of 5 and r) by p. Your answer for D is 4.4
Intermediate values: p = 91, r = 80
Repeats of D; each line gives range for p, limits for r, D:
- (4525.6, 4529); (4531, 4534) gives 6.0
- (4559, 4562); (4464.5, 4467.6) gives 3.8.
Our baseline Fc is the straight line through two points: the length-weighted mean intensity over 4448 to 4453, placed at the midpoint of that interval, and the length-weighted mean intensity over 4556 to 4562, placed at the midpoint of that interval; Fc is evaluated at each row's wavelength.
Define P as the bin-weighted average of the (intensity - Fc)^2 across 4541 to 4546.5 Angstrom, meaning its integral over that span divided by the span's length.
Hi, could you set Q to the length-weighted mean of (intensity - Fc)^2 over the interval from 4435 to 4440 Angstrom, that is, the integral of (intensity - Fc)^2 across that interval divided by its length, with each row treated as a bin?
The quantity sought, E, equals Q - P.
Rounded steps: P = 14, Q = 42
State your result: 29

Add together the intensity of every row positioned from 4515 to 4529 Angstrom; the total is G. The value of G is 349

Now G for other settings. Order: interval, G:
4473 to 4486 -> 345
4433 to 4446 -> 289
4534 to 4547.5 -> 340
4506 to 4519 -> 378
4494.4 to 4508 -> 368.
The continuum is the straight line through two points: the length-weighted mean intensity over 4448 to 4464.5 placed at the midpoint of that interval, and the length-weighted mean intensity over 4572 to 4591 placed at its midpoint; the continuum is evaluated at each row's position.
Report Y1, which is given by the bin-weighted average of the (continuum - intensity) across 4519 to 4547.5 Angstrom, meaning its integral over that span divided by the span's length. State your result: 0.7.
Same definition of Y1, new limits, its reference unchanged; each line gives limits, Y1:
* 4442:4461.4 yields -1.9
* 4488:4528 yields -3.9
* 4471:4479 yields -6.2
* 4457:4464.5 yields 1.0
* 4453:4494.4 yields -2.8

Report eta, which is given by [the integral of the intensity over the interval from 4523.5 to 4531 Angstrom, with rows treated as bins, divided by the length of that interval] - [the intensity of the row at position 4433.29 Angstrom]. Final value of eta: 1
